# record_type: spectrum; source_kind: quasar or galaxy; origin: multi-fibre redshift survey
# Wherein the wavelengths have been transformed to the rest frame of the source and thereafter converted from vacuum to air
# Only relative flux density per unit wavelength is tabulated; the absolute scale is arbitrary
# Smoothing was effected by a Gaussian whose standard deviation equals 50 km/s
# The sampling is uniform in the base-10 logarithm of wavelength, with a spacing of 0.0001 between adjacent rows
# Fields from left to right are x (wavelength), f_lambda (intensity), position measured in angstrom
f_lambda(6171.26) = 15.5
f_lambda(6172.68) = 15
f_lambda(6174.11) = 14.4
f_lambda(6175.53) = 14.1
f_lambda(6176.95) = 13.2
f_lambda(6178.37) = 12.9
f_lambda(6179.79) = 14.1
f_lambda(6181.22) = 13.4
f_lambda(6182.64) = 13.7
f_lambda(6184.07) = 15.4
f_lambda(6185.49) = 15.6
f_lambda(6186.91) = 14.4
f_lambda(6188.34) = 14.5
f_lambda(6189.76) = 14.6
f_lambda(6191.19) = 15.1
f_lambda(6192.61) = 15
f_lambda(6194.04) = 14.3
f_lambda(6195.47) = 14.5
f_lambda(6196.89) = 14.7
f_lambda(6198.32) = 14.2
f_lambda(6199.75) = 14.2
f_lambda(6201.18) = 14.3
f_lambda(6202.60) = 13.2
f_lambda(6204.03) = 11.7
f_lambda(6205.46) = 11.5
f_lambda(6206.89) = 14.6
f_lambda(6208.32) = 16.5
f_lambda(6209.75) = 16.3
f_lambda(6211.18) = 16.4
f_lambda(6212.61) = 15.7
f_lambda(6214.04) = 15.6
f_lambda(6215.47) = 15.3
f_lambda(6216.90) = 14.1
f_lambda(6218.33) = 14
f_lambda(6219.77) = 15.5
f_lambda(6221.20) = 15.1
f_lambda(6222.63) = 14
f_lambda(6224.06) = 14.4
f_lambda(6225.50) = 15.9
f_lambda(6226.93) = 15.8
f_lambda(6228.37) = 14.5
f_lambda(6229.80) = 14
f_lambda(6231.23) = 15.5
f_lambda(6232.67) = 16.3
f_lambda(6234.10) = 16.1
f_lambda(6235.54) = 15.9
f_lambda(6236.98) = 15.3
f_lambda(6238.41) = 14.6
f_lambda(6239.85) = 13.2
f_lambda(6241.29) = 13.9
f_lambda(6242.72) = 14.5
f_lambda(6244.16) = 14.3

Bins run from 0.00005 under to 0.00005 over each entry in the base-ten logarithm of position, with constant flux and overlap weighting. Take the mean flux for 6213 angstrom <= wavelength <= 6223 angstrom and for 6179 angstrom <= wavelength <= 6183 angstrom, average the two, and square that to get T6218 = 204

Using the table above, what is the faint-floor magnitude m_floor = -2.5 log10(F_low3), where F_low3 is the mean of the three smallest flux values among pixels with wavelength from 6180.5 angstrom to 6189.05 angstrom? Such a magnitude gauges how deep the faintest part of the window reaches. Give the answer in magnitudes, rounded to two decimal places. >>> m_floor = -2.85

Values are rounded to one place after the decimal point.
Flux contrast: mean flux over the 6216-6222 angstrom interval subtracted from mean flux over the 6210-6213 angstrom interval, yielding 1.4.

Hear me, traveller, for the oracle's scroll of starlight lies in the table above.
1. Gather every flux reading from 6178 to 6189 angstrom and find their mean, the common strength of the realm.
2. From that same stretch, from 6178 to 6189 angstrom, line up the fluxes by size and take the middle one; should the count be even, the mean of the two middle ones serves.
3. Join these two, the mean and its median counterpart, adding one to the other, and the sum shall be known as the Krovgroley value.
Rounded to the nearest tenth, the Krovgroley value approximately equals 28.5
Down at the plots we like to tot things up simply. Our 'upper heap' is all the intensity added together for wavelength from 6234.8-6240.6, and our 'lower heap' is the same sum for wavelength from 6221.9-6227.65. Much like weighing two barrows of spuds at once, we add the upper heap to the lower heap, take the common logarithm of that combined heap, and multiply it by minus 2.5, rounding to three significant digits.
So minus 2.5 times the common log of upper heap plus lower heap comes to -5.19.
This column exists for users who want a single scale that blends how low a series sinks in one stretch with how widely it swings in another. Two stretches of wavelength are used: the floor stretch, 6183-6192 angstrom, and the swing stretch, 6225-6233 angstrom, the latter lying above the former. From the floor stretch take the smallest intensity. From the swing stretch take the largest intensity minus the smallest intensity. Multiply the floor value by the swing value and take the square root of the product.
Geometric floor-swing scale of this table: 5.8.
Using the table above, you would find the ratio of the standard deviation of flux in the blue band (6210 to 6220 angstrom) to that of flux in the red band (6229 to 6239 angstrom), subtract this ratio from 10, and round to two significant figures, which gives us 9.0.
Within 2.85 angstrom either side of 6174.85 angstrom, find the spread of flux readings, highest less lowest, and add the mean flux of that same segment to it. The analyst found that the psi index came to 16.0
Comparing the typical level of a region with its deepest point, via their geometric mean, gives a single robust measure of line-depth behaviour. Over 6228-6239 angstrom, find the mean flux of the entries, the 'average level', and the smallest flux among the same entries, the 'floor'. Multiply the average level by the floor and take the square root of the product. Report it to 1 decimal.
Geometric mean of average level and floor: 14.6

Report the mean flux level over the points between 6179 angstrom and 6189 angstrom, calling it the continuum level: 14.4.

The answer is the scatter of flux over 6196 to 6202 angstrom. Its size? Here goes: 0.2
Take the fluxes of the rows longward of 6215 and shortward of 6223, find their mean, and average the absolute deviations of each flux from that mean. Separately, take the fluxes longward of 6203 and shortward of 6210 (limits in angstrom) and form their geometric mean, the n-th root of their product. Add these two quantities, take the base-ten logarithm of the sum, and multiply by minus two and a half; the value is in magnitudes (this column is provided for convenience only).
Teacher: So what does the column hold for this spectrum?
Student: -2.91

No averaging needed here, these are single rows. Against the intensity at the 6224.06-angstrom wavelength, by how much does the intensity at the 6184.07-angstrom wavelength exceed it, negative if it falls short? 1.0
